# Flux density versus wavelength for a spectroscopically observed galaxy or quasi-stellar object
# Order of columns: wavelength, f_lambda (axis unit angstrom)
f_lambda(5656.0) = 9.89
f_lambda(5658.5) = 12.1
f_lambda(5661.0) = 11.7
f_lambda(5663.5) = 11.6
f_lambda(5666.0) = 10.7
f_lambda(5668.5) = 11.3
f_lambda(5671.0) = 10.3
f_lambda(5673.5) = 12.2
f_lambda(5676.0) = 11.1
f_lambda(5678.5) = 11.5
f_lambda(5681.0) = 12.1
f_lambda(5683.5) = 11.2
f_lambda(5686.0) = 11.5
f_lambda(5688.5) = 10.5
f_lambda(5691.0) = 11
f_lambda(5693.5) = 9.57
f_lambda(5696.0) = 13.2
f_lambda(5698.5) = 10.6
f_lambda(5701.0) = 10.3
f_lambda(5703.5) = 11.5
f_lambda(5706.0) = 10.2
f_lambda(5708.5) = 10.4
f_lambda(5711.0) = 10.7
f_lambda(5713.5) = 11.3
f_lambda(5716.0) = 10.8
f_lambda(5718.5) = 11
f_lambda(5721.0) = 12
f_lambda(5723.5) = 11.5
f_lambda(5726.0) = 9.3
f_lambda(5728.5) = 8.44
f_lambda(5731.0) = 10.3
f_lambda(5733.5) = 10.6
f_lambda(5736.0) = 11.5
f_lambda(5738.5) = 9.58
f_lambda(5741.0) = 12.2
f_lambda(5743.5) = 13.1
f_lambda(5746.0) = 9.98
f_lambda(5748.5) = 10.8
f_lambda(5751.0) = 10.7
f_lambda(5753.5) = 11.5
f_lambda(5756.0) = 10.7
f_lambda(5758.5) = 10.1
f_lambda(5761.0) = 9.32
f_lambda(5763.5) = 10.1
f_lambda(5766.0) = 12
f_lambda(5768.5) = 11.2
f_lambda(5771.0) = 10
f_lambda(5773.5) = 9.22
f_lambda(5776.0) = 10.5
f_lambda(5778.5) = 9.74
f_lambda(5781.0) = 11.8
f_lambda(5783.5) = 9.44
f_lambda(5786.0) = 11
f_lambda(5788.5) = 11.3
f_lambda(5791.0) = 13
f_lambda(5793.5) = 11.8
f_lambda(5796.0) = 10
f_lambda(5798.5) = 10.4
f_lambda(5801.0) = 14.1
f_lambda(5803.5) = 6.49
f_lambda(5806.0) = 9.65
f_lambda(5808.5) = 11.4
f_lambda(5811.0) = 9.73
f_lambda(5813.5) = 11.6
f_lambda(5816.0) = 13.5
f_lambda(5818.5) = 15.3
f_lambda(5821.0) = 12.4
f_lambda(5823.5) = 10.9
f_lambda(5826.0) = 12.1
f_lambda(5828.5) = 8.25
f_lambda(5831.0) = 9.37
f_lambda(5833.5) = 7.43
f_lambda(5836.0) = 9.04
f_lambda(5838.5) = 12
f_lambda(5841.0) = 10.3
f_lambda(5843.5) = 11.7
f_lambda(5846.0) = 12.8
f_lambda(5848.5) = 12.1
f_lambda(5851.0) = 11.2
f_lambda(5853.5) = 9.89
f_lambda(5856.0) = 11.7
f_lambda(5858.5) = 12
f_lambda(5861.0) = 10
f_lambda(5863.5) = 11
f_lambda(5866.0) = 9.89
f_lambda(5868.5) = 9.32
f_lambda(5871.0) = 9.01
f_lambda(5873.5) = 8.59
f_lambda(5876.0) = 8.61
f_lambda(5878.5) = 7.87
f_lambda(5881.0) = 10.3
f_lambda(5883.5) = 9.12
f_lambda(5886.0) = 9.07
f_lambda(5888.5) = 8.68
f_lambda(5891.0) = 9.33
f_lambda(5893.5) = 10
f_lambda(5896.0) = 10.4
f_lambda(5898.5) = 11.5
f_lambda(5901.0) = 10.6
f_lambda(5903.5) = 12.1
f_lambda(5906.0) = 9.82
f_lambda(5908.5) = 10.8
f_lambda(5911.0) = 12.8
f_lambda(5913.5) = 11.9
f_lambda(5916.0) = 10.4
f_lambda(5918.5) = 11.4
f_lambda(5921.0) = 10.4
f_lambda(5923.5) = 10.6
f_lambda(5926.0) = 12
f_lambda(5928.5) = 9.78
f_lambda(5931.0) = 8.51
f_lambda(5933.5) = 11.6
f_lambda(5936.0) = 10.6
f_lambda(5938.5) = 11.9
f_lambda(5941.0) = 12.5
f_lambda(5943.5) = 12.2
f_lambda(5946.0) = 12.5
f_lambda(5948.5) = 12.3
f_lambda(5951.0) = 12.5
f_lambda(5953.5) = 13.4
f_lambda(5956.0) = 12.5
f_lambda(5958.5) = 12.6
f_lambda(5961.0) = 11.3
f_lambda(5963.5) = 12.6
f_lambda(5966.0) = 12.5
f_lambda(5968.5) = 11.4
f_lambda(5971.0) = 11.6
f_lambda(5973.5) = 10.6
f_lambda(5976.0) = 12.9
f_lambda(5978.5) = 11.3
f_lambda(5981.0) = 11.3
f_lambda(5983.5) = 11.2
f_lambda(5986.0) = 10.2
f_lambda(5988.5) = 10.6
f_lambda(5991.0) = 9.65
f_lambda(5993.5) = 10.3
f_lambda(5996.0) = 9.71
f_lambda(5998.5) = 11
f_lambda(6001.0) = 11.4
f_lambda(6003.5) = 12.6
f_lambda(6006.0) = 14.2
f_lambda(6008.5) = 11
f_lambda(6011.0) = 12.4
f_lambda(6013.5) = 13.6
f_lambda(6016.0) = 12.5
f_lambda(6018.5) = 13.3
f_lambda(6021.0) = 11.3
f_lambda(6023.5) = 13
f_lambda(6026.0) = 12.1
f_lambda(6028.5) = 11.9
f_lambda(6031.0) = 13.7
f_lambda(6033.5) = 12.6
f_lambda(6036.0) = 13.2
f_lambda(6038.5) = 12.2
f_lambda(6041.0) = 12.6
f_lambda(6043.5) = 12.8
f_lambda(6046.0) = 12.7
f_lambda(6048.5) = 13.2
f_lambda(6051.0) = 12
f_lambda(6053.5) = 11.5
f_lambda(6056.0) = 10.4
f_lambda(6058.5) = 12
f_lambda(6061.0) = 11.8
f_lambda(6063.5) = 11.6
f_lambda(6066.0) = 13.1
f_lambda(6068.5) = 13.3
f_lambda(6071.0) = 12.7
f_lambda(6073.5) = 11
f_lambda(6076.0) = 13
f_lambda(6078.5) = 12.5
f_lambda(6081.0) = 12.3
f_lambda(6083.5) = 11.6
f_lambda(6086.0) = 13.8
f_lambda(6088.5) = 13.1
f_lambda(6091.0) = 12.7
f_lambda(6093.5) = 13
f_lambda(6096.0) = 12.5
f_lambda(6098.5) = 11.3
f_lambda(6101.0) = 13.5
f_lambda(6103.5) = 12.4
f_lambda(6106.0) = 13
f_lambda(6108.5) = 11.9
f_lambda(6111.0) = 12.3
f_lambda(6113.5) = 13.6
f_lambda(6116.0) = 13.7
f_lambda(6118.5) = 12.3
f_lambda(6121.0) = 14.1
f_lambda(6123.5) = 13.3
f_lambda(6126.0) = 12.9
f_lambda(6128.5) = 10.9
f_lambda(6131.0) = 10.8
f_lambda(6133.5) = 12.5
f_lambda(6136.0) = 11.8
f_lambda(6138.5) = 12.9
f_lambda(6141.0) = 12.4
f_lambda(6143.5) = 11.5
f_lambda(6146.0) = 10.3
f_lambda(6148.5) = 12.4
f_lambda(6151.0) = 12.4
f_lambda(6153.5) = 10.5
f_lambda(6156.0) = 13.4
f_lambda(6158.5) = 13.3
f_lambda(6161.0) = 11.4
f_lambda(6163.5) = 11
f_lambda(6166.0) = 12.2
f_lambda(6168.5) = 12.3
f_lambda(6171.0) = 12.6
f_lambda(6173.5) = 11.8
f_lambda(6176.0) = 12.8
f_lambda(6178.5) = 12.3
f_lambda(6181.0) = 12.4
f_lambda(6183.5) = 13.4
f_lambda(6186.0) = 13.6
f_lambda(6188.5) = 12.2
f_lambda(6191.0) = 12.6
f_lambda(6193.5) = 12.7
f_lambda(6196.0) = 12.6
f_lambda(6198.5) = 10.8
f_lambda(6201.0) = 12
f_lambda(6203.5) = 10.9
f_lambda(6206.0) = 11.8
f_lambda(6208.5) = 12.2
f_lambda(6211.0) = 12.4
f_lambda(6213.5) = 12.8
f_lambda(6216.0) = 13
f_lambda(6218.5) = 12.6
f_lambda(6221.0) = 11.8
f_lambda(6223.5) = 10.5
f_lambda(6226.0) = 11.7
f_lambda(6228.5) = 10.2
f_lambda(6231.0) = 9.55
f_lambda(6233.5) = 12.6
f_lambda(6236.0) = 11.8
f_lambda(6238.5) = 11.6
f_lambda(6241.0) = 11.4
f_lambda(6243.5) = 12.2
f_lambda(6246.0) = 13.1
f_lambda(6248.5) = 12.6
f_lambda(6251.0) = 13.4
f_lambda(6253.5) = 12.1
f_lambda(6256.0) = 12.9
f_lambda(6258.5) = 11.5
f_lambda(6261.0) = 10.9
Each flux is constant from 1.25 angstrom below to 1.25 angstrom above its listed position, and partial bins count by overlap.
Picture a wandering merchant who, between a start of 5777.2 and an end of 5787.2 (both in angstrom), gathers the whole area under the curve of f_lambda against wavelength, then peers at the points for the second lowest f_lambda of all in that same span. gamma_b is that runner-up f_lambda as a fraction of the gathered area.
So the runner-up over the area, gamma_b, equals 0.0928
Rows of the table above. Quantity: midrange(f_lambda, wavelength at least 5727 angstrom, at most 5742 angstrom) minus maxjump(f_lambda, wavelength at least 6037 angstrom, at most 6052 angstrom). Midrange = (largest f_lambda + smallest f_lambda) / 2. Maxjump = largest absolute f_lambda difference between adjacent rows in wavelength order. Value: 9.1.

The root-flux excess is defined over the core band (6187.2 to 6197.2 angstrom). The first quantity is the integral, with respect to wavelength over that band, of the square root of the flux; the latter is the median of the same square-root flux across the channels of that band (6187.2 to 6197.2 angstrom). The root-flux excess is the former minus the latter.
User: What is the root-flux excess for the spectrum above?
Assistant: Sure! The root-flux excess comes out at 31.8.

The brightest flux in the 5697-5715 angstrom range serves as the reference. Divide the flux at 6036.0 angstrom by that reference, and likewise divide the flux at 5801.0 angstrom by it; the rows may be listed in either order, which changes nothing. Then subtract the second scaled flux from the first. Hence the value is -0.08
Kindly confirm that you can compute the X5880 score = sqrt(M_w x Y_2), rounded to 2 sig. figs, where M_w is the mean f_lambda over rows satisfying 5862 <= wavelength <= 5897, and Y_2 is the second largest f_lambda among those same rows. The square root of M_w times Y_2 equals 9.9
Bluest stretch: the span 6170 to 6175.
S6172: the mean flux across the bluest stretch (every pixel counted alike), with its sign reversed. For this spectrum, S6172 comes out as -12.2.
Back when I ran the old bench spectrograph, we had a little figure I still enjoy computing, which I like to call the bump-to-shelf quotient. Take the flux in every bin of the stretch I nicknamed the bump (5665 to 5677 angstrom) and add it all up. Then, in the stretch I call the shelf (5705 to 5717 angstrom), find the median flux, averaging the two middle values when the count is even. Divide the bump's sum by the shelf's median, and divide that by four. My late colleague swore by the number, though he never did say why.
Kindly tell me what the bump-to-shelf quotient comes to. 1.30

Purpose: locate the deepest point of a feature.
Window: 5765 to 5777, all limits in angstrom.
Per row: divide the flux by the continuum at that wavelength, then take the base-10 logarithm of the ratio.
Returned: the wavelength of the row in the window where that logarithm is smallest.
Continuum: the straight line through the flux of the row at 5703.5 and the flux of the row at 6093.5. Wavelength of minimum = 5773.5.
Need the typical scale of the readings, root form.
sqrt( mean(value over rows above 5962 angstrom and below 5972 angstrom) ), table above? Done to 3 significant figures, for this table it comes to 3.47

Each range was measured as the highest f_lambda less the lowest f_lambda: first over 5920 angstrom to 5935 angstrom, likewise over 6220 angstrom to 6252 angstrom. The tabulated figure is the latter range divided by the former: 1.1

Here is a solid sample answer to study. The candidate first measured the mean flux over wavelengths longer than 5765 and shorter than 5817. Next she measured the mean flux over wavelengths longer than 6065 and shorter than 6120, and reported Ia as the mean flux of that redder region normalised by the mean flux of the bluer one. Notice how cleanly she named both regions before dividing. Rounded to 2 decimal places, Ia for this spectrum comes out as 1.17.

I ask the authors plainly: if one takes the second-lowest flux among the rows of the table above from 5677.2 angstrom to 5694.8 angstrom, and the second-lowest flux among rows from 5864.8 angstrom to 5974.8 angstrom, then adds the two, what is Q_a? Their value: 19.0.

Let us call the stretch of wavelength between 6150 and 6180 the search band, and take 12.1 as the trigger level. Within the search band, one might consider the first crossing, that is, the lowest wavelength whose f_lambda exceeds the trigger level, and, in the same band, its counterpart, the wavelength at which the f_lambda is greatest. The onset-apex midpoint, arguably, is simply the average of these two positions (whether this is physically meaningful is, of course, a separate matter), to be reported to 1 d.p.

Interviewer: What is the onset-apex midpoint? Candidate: 6153.5 angstrom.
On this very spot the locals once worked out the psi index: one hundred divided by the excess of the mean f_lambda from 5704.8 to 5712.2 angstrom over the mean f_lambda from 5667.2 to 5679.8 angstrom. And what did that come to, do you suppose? -118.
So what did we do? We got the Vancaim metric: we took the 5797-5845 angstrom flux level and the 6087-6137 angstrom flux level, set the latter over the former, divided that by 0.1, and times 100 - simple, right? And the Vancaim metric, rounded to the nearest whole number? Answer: 1162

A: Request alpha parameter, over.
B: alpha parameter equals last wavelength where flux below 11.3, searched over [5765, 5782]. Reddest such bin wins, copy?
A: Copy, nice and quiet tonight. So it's 5778.5 angstrom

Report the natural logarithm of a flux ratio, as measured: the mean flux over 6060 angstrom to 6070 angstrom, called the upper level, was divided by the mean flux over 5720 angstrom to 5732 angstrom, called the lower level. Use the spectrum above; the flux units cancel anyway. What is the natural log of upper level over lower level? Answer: 0.19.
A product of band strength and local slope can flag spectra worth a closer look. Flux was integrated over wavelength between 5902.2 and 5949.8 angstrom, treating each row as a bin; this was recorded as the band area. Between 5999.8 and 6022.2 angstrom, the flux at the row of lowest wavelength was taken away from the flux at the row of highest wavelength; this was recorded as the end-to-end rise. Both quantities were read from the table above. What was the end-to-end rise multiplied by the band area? -54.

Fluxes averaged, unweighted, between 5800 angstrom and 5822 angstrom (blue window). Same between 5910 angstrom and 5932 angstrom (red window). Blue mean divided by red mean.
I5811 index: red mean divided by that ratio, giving 10.2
